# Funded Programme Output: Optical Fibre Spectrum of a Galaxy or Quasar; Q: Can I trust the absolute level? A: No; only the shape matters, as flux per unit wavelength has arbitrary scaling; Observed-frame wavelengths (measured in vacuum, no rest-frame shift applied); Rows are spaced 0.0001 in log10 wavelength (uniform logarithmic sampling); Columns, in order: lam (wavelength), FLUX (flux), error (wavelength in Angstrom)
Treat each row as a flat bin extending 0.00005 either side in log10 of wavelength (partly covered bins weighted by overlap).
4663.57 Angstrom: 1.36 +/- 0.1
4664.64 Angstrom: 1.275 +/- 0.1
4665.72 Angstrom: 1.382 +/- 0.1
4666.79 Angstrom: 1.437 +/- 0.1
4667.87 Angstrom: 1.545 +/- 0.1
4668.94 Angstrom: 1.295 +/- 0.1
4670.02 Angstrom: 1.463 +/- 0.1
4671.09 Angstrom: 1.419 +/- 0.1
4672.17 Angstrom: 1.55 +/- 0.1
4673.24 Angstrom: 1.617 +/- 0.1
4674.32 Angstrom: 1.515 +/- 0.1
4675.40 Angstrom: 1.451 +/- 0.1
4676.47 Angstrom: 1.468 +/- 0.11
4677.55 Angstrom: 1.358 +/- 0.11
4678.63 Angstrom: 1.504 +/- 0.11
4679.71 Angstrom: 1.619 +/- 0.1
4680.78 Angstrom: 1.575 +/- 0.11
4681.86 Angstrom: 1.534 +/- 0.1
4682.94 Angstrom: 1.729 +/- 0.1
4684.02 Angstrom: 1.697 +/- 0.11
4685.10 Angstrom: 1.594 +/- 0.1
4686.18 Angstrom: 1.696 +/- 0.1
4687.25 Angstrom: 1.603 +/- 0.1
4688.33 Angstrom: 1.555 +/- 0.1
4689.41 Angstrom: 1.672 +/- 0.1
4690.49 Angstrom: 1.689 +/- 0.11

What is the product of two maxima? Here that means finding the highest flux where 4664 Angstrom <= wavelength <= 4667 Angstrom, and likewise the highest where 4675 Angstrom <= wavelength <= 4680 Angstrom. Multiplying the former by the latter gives 2.33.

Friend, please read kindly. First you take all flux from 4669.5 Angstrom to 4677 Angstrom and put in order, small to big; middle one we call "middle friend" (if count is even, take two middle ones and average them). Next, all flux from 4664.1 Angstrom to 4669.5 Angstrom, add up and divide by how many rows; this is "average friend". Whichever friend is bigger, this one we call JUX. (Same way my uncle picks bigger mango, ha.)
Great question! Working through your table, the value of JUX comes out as 1.468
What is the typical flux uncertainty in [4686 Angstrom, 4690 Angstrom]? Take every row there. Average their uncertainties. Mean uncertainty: 0.100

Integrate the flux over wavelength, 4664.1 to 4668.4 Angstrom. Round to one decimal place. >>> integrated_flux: 6.1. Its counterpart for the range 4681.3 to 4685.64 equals 7.1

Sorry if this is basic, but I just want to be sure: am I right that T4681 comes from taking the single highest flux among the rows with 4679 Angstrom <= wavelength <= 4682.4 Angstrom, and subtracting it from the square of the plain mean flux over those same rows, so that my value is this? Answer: 0.86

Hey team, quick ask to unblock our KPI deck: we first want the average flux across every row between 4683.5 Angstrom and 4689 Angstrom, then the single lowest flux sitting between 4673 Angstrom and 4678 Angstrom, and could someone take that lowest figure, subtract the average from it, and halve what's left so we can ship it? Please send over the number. -0.14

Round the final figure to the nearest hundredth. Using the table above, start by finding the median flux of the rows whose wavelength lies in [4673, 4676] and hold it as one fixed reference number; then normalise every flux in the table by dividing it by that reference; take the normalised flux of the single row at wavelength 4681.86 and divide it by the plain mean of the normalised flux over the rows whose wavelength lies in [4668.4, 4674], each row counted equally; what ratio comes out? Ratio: 1.04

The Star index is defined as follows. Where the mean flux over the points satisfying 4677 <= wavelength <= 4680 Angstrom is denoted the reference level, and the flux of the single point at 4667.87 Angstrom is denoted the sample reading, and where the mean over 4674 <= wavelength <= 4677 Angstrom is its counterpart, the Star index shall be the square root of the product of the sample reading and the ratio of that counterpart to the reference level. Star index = 1.24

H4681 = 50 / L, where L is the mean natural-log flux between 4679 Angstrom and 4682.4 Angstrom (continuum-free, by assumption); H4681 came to 110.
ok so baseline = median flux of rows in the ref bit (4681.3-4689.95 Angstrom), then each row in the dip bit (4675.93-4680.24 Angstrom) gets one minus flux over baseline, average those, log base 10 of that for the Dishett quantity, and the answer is -1.04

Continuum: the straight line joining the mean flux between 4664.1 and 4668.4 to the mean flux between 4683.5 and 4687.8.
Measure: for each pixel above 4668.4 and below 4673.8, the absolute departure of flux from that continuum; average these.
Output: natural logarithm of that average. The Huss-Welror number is -2.5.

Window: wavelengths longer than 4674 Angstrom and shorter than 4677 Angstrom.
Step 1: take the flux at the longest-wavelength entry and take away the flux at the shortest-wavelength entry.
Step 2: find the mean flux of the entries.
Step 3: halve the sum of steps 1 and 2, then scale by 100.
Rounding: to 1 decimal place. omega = 71.5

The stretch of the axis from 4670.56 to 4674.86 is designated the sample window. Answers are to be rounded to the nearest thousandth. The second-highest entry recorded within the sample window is 1.550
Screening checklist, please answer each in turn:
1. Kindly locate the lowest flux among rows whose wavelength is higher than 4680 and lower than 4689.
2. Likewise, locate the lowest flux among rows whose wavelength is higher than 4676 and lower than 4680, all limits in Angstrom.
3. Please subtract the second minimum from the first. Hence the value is 0.18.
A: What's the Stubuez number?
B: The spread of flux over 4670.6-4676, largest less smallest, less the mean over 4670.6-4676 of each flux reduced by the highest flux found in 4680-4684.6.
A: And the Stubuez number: 0.42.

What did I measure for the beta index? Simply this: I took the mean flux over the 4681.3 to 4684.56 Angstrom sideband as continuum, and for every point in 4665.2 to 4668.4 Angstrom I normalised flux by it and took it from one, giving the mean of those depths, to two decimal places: 0.12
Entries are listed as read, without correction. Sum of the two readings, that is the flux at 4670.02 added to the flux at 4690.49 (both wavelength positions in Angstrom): 3.15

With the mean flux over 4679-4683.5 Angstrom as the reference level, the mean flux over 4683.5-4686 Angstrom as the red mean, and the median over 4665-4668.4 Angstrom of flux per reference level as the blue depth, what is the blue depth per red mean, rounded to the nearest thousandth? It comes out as 0.541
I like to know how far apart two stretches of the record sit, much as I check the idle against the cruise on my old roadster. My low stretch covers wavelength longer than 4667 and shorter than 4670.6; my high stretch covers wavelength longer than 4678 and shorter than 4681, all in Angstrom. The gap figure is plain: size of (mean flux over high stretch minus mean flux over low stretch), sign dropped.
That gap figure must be 0.13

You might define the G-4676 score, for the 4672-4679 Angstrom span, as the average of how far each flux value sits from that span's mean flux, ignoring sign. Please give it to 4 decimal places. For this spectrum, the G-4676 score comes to 0.0592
